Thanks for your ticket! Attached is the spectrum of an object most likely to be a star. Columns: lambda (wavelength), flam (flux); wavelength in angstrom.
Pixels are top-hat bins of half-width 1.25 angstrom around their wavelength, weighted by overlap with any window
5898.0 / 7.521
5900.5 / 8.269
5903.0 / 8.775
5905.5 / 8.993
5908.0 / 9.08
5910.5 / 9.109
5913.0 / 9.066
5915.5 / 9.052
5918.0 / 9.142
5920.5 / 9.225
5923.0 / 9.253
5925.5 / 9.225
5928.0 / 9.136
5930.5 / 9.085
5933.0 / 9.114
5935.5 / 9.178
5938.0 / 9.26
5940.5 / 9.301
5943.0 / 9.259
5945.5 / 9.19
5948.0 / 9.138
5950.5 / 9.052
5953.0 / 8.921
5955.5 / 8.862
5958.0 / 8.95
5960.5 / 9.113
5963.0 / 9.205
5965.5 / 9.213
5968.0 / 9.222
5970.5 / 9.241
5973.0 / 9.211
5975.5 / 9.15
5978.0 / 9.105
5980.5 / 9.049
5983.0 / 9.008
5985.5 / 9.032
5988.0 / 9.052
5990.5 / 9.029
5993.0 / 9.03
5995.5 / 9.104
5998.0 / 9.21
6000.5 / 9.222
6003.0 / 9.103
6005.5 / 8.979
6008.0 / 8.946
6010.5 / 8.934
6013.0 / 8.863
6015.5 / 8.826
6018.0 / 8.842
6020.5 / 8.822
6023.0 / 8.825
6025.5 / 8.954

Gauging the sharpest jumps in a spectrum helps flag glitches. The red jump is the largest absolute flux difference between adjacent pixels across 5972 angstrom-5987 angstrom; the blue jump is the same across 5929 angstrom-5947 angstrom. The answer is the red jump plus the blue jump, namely 0.143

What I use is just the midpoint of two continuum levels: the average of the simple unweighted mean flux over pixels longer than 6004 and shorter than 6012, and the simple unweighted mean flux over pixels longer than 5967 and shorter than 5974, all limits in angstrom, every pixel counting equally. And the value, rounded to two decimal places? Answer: 9.09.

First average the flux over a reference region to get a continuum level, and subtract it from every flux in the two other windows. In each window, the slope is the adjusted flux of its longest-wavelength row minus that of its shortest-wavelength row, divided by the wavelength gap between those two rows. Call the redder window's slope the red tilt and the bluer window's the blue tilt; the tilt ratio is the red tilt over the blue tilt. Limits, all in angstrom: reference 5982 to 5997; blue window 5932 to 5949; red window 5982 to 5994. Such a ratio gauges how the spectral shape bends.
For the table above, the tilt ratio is 1.4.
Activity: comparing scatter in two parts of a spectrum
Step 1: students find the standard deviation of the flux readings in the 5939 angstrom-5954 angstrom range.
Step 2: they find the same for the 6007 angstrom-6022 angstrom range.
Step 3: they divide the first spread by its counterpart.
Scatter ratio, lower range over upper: 2.57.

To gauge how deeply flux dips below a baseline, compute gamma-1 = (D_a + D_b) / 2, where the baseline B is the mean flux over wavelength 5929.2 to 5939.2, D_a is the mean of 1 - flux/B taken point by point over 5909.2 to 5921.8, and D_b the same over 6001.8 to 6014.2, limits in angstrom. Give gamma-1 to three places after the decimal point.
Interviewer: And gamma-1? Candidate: 0.013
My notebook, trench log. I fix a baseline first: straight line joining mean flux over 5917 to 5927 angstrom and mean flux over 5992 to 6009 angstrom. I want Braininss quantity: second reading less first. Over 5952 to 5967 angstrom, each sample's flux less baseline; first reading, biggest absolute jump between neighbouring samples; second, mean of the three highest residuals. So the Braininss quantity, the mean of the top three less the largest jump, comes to -0.14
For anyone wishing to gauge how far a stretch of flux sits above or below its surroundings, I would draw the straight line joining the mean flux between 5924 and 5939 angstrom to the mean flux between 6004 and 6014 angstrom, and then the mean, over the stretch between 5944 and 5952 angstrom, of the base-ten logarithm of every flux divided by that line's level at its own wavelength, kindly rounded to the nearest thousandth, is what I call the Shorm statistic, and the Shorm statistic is 0.000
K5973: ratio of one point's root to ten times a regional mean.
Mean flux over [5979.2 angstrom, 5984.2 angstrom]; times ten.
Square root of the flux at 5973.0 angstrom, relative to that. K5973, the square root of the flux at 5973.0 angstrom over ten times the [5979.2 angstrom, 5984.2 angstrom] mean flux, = 0.0336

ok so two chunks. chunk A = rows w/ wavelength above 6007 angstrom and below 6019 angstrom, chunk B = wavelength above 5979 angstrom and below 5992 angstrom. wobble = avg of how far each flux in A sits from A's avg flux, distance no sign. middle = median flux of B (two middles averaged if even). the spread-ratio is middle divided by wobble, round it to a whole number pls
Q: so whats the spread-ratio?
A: 195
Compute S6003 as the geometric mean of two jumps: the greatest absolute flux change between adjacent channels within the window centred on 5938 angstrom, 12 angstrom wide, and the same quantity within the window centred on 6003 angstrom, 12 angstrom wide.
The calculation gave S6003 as 0.101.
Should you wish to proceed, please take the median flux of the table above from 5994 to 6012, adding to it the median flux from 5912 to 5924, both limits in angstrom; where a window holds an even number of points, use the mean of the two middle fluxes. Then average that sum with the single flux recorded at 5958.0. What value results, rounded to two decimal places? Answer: 13.60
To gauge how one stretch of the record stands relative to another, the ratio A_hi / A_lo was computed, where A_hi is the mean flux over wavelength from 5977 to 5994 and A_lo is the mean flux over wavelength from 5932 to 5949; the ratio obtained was 0.98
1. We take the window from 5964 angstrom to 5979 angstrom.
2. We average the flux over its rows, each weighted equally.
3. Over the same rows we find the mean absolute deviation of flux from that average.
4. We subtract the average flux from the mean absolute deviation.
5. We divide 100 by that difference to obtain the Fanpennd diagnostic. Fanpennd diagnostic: -10.9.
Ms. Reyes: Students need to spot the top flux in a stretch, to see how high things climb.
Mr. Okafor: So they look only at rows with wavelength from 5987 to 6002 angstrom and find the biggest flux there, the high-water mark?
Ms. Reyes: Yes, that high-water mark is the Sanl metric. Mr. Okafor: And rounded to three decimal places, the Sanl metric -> 9.222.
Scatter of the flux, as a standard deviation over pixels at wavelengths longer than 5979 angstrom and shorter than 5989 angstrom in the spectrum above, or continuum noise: 0.02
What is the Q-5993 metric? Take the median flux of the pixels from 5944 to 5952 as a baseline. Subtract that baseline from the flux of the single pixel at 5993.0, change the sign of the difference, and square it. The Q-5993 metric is 0.0117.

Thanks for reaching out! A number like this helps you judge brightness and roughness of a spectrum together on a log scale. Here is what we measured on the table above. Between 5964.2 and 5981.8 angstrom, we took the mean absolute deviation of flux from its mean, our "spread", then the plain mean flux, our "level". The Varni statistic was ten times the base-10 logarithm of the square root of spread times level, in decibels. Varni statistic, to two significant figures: -1.3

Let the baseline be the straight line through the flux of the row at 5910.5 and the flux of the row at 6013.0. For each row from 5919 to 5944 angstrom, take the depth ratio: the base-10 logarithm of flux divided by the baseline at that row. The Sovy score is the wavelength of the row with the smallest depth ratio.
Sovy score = 5930.5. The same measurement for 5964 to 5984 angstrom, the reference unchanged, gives 5983.0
